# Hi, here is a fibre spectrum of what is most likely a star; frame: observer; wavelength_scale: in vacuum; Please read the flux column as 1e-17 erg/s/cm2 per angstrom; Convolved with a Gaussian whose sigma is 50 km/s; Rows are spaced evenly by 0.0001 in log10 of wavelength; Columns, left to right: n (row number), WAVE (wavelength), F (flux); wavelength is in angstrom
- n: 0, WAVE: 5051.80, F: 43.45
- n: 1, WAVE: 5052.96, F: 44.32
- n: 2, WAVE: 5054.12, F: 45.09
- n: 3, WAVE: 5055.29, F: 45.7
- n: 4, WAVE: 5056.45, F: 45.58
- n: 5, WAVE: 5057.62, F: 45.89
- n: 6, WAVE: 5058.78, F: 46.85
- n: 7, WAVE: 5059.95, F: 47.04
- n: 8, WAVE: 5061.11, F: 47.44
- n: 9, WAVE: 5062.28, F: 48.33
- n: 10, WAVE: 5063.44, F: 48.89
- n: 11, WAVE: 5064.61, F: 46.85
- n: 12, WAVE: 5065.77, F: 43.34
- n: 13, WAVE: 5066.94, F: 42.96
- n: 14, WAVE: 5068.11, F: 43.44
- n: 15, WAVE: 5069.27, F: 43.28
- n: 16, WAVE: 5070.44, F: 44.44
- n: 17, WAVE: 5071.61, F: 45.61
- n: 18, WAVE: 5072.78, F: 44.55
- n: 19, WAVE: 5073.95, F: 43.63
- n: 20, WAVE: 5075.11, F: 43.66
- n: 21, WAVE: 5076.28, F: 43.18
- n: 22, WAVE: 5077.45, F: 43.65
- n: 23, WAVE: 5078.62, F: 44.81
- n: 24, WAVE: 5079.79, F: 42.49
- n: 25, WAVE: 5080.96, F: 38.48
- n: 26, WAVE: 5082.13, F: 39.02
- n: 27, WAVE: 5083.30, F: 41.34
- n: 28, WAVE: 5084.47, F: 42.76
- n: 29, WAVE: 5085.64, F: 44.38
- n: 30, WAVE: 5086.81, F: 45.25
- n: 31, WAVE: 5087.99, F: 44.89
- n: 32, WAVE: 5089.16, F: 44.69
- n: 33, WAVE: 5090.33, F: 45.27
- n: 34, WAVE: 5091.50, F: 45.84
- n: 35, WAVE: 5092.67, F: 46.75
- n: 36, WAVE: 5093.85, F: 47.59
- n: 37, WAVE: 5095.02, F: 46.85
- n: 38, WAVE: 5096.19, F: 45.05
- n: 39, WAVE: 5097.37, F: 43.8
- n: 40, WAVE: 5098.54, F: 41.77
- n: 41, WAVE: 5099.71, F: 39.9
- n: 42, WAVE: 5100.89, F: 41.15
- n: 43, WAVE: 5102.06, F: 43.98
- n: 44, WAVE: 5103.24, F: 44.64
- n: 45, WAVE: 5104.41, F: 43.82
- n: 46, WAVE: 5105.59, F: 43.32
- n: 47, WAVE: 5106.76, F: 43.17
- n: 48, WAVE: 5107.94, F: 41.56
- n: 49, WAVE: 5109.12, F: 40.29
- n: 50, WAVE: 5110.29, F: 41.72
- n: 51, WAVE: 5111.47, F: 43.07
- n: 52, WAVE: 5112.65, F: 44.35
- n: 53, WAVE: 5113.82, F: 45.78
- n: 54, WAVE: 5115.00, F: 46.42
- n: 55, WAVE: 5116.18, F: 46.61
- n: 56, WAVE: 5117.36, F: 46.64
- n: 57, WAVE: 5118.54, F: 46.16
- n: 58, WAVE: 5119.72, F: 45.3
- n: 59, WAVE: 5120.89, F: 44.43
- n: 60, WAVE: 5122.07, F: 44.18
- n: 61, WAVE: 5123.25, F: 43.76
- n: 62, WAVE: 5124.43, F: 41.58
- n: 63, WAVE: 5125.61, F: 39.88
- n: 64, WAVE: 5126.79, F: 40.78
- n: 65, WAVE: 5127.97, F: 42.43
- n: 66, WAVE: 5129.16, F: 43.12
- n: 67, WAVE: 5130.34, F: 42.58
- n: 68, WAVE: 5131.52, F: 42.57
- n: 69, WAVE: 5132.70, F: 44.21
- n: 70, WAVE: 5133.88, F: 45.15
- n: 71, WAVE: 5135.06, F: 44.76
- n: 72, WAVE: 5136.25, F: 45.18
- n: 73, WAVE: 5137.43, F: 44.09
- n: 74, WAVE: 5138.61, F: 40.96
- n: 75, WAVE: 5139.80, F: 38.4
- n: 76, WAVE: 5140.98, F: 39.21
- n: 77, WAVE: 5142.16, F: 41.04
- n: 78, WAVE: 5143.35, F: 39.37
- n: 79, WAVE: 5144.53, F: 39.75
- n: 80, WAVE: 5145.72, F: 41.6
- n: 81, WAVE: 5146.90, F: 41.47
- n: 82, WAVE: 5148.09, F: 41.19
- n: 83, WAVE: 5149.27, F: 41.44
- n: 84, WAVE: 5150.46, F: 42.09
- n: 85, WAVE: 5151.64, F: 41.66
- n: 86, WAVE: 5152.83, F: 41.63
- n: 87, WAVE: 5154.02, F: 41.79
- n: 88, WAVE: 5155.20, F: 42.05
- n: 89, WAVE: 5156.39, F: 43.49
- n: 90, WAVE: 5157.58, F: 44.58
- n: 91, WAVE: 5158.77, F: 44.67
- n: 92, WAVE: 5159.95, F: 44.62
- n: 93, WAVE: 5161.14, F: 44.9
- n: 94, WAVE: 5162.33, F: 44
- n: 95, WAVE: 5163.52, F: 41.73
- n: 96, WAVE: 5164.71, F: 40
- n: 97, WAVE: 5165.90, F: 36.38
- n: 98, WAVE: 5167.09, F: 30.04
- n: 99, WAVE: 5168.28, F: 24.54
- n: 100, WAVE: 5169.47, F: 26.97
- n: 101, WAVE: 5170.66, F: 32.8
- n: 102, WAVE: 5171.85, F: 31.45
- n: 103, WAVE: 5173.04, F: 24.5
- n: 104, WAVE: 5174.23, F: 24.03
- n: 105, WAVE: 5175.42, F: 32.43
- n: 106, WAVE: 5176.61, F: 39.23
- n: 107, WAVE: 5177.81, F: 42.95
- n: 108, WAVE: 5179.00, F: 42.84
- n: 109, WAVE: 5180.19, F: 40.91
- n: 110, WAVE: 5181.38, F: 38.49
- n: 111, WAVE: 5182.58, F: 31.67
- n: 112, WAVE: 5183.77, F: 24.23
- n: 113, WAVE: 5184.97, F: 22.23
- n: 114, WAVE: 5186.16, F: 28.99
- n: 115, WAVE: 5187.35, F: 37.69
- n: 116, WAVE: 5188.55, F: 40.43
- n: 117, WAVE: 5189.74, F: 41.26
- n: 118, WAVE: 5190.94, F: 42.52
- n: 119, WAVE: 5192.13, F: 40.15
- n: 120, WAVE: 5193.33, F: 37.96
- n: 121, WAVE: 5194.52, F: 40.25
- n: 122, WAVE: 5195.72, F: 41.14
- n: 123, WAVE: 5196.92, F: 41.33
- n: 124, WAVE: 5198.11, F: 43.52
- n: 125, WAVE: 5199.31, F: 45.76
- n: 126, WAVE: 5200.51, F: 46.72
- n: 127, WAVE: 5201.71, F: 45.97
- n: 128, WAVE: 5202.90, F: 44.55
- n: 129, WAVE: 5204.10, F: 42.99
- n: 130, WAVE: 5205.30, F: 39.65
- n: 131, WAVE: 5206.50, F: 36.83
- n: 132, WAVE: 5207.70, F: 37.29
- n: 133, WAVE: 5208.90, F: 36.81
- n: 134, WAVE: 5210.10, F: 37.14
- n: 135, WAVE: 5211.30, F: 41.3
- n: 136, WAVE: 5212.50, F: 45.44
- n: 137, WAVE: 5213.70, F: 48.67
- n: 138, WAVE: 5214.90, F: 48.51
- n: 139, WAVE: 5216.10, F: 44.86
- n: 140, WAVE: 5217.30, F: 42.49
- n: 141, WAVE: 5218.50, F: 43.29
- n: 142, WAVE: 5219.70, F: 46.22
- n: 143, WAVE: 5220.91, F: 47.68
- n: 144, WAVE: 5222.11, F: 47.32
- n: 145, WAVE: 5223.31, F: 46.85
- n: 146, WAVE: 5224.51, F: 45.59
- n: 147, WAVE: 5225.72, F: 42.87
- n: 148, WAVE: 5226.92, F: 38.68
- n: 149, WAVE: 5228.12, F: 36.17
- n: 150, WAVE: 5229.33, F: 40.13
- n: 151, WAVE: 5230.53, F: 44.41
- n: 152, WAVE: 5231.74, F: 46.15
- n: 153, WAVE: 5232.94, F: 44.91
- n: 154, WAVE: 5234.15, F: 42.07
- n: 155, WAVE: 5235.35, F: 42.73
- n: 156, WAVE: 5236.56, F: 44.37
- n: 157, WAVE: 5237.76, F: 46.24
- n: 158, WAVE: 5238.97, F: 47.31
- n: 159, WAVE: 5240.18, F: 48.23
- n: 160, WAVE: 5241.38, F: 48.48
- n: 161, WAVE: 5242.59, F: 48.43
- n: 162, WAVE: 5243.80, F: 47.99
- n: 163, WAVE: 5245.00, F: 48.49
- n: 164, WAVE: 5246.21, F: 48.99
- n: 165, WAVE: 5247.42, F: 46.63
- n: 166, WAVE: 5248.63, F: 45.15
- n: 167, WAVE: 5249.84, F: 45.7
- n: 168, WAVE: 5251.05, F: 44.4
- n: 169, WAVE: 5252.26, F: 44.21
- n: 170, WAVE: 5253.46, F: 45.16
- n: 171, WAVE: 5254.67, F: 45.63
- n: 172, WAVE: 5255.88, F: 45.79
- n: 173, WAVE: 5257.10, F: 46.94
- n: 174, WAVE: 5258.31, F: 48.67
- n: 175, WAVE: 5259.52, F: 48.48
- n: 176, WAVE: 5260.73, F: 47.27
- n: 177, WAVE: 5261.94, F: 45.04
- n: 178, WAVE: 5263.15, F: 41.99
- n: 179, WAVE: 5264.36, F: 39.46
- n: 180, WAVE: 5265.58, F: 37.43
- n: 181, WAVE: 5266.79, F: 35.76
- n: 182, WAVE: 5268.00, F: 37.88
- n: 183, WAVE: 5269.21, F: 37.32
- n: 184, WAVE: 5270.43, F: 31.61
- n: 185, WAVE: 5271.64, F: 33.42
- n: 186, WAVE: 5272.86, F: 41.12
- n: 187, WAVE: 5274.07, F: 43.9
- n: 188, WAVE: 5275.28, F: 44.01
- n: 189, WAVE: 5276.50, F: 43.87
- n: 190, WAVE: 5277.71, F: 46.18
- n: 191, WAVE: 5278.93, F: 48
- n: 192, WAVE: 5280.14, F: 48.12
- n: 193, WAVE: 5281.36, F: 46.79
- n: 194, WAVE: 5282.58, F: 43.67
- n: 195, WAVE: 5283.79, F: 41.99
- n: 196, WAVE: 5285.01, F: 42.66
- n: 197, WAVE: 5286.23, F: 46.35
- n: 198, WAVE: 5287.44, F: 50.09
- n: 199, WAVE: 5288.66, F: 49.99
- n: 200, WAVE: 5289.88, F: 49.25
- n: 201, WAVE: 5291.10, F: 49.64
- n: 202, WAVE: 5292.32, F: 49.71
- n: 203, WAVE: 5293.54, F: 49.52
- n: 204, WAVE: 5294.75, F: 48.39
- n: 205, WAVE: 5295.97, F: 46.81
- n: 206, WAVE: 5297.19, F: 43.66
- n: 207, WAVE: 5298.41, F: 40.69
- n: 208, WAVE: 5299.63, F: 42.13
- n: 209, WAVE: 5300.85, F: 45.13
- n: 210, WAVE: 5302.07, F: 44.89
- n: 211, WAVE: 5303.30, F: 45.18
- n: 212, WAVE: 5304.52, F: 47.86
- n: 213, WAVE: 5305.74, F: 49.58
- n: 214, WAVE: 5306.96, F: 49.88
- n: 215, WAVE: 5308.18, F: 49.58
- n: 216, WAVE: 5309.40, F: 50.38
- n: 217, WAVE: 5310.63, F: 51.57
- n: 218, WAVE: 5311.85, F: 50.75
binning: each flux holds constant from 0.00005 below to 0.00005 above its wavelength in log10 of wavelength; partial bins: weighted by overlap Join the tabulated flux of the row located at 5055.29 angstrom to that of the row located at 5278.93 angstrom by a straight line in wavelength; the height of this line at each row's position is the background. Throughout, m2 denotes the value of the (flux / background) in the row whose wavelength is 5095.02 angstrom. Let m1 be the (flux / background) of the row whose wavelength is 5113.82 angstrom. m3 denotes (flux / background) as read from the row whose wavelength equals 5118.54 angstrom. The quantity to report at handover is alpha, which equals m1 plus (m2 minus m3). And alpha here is 1.01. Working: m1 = 0.99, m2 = 1.02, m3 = 0.996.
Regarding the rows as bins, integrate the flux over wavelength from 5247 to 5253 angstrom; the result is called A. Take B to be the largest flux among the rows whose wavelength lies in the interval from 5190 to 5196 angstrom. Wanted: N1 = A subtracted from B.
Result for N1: -229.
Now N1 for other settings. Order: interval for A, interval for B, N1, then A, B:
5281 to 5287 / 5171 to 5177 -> -227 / 266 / 39.23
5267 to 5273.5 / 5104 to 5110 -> -192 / 236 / 43.82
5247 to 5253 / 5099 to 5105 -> -227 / 271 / 44.64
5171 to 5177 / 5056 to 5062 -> -134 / 181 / 47.44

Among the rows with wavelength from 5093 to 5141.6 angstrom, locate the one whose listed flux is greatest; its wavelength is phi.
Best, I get 5093.85 angstrom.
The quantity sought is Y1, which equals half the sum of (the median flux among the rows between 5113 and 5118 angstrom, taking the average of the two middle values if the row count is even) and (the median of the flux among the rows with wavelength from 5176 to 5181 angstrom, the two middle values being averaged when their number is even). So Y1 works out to 44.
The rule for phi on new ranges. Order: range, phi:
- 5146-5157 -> 5156.39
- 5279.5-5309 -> 5287.44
